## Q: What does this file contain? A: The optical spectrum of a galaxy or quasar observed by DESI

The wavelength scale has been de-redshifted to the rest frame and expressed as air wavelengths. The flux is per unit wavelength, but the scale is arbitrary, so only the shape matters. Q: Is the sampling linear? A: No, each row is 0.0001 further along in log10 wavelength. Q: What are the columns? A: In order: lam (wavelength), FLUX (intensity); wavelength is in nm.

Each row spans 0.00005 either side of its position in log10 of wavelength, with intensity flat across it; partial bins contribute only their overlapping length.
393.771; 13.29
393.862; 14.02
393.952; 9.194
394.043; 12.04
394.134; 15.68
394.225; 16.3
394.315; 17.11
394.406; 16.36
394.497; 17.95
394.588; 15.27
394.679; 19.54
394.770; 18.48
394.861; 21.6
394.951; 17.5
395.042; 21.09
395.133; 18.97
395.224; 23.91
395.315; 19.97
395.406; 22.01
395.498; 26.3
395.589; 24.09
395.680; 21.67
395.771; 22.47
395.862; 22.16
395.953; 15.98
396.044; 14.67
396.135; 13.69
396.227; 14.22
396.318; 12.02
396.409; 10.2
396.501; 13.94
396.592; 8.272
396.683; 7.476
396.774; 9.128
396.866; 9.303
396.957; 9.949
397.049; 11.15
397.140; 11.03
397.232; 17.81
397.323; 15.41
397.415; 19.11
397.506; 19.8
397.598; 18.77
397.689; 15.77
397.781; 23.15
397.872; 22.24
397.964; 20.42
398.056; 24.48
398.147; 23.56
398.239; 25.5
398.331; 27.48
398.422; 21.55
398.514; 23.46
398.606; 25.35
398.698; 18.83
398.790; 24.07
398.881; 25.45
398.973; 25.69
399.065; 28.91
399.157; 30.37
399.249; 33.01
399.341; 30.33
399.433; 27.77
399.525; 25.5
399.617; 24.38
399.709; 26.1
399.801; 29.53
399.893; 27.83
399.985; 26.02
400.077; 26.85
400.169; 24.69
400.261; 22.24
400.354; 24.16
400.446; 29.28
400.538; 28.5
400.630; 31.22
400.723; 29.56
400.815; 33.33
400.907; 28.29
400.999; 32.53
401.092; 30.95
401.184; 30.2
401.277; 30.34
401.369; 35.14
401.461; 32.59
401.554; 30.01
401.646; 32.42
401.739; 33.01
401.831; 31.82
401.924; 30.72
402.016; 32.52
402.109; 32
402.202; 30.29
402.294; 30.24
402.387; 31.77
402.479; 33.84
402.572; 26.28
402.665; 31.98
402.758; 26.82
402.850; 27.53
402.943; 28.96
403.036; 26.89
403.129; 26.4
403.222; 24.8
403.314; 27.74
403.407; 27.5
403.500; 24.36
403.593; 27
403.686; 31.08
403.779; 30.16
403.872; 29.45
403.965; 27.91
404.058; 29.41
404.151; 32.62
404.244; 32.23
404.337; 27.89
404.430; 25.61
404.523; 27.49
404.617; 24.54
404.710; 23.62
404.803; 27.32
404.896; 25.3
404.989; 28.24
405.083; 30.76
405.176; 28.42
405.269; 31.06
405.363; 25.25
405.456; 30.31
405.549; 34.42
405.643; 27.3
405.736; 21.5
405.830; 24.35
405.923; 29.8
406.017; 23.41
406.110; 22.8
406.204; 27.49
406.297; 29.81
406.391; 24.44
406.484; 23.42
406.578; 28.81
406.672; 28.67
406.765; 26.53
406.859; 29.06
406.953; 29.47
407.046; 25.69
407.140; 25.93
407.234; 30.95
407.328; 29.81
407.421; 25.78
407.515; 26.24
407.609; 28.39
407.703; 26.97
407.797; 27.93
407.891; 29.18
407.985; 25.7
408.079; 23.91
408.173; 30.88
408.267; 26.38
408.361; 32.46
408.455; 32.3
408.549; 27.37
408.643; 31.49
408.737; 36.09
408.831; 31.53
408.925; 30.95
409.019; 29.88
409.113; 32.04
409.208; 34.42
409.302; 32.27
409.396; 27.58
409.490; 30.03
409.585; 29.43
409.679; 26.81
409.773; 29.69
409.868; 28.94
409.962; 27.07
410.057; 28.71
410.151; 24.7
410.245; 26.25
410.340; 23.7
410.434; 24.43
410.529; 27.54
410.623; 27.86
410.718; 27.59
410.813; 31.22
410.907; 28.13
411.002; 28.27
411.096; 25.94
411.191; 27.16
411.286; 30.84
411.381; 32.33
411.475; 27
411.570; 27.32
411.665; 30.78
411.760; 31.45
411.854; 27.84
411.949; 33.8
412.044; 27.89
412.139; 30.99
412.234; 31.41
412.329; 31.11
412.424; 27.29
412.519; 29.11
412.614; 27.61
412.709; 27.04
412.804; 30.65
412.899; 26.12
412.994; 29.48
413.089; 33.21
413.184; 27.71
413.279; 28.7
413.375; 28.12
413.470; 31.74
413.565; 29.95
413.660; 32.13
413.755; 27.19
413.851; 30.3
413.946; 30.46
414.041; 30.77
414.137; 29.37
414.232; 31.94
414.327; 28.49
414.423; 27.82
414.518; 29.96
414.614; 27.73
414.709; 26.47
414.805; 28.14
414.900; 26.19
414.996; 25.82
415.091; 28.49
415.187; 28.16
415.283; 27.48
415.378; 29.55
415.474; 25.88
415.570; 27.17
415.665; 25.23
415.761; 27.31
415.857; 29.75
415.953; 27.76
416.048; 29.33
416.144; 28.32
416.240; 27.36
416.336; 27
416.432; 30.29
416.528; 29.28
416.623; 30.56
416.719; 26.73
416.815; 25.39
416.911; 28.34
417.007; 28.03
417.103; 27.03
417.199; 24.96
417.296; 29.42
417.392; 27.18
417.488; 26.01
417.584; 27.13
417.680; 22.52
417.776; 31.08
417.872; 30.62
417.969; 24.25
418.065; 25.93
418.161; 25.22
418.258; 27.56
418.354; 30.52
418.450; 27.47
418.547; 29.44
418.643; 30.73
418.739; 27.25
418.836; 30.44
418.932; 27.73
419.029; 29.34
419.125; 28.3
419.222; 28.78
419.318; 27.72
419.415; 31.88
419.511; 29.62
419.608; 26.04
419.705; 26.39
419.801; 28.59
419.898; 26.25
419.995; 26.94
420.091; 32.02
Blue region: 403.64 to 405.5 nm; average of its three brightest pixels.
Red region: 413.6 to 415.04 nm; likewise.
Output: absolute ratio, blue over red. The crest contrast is 1.0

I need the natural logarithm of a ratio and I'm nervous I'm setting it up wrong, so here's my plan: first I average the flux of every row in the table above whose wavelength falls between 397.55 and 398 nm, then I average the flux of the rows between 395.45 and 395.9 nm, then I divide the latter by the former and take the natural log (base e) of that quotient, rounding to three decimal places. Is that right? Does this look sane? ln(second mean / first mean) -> 0.151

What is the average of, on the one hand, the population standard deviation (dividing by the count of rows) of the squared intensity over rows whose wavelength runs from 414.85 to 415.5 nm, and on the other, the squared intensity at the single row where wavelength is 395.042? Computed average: 259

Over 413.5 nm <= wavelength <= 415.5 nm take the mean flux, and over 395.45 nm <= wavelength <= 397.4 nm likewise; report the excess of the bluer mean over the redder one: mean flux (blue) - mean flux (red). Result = -13.9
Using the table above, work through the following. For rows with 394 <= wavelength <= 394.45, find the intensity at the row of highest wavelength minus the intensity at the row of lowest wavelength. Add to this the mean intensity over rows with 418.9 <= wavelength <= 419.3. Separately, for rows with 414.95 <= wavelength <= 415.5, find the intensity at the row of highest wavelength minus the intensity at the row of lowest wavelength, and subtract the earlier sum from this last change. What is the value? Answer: -32.8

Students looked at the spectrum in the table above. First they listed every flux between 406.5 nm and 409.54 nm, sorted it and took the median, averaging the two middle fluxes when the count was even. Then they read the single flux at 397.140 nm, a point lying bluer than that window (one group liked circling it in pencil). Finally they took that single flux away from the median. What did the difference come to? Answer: 18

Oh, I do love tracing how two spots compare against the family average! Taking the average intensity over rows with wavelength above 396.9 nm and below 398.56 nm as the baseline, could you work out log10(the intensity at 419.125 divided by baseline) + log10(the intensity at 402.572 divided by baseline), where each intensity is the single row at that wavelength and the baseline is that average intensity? 0.3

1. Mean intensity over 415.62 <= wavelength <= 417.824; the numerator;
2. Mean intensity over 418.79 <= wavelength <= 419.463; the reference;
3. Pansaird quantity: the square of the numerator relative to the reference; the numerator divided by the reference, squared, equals 0.90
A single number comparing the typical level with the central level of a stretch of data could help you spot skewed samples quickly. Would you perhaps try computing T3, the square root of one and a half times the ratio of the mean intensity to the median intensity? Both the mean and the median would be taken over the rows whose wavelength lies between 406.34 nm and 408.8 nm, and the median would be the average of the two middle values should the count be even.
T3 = 1.23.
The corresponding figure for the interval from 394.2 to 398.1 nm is 1.20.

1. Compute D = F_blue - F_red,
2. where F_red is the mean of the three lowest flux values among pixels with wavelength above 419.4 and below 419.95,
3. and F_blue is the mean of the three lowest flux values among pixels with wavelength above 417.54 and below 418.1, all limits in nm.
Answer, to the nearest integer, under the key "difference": -2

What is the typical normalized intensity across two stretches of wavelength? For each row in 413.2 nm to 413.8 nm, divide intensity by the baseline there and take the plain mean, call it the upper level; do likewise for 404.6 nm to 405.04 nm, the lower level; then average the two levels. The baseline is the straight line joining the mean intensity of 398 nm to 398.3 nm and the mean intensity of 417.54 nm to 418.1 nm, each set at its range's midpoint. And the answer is 1.07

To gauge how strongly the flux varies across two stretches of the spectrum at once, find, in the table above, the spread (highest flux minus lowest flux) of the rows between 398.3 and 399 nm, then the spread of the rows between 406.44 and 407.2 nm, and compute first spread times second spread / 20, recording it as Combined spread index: 2.6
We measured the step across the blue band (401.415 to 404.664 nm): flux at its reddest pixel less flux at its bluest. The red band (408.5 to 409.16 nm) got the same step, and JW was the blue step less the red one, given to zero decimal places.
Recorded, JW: -13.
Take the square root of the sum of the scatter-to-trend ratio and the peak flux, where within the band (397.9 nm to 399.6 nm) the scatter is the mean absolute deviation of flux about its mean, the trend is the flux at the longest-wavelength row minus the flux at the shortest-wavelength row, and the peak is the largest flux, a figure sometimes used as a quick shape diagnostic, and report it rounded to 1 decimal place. 5.8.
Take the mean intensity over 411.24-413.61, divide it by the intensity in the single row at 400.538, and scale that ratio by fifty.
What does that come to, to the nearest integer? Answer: 52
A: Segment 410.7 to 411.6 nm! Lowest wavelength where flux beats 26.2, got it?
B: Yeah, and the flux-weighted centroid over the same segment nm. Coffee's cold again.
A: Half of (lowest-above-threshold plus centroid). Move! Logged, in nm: 410.93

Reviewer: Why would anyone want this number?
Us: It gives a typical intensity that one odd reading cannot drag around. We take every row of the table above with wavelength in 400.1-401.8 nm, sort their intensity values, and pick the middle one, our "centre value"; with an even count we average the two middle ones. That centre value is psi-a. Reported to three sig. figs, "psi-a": 30.3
